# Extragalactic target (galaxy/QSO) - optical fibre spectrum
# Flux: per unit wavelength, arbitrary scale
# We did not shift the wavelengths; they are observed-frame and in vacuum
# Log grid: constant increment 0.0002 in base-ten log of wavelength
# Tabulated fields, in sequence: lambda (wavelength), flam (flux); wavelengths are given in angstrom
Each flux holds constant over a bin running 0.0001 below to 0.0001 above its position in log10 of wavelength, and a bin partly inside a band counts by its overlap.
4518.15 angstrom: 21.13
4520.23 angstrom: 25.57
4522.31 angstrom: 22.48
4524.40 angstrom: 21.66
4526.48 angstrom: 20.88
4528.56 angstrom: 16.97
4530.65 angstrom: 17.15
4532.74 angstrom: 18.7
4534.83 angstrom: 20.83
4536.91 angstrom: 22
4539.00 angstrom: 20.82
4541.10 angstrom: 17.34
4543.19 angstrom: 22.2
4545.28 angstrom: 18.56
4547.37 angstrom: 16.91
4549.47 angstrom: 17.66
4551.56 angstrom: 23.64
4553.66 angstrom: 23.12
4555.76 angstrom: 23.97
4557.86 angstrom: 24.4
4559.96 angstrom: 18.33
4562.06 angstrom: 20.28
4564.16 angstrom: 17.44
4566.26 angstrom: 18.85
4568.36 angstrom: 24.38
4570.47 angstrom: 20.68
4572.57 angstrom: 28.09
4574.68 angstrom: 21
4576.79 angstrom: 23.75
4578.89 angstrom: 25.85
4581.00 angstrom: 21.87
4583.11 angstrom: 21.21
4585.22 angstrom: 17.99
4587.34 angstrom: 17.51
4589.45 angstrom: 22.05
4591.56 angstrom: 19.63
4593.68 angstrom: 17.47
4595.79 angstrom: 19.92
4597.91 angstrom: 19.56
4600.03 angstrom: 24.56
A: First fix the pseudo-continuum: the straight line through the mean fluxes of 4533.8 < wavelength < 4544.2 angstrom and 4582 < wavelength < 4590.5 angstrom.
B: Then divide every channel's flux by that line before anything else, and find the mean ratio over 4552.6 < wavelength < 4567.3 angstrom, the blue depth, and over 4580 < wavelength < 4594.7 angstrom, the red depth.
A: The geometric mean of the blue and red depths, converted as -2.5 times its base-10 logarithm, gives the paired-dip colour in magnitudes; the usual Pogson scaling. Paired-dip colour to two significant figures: -0.018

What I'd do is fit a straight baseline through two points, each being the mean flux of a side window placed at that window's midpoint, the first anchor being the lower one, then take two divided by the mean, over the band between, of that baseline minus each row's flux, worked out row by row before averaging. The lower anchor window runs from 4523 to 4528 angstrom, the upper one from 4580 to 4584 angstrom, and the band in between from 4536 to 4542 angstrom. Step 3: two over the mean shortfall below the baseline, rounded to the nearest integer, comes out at 2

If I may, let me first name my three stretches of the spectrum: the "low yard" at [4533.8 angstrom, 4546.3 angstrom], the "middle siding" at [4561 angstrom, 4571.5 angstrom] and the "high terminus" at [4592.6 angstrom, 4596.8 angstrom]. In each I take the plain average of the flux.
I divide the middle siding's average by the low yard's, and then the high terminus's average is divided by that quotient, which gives 19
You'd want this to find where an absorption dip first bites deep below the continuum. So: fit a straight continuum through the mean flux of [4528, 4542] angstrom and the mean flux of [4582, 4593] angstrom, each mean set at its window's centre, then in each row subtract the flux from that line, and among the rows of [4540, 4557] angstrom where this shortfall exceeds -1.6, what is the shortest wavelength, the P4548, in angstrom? 4541.10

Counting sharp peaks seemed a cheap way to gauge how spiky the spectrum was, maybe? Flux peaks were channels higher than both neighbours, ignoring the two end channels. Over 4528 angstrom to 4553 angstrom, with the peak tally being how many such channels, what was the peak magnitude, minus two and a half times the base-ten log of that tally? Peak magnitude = -0.8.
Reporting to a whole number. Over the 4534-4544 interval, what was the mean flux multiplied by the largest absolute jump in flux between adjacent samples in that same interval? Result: 100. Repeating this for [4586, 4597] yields 88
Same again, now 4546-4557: 126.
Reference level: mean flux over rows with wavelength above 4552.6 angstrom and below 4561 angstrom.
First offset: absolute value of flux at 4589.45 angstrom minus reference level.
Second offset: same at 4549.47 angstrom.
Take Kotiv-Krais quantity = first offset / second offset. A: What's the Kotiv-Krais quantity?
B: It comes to 0.1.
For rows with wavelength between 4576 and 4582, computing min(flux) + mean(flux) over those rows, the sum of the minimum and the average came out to 45.7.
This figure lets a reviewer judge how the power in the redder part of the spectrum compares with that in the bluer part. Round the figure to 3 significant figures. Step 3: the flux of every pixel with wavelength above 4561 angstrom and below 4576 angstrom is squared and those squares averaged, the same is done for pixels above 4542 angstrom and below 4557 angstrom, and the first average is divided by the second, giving 1.07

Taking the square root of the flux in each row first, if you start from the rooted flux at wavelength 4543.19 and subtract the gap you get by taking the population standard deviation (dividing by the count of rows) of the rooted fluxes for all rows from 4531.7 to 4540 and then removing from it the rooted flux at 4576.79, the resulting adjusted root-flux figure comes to 9.5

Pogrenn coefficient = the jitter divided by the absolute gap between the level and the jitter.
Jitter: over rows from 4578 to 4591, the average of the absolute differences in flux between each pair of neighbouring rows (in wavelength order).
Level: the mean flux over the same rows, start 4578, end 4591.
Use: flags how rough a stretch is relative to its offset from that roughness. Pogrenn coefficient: 0.14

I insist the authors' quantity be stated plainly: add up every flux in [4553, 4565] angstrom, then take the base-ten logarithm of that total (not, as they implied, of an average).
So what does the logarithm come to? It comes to 2.11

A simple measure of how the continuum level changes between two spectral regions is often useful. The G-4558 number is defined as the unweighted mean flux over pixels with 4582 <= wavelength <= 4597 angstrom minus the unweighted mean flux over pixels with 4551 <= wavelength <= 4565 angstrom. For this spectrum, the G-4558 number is -2.2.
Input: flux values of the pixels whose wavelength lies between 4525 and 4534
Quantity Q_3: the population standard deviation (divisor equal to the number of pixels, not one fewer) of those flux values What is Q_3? 1.6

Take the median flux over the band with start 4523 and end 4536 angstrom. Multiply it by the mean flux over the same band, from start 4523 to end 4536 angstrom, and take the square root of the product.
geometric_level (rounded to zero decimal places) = 20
